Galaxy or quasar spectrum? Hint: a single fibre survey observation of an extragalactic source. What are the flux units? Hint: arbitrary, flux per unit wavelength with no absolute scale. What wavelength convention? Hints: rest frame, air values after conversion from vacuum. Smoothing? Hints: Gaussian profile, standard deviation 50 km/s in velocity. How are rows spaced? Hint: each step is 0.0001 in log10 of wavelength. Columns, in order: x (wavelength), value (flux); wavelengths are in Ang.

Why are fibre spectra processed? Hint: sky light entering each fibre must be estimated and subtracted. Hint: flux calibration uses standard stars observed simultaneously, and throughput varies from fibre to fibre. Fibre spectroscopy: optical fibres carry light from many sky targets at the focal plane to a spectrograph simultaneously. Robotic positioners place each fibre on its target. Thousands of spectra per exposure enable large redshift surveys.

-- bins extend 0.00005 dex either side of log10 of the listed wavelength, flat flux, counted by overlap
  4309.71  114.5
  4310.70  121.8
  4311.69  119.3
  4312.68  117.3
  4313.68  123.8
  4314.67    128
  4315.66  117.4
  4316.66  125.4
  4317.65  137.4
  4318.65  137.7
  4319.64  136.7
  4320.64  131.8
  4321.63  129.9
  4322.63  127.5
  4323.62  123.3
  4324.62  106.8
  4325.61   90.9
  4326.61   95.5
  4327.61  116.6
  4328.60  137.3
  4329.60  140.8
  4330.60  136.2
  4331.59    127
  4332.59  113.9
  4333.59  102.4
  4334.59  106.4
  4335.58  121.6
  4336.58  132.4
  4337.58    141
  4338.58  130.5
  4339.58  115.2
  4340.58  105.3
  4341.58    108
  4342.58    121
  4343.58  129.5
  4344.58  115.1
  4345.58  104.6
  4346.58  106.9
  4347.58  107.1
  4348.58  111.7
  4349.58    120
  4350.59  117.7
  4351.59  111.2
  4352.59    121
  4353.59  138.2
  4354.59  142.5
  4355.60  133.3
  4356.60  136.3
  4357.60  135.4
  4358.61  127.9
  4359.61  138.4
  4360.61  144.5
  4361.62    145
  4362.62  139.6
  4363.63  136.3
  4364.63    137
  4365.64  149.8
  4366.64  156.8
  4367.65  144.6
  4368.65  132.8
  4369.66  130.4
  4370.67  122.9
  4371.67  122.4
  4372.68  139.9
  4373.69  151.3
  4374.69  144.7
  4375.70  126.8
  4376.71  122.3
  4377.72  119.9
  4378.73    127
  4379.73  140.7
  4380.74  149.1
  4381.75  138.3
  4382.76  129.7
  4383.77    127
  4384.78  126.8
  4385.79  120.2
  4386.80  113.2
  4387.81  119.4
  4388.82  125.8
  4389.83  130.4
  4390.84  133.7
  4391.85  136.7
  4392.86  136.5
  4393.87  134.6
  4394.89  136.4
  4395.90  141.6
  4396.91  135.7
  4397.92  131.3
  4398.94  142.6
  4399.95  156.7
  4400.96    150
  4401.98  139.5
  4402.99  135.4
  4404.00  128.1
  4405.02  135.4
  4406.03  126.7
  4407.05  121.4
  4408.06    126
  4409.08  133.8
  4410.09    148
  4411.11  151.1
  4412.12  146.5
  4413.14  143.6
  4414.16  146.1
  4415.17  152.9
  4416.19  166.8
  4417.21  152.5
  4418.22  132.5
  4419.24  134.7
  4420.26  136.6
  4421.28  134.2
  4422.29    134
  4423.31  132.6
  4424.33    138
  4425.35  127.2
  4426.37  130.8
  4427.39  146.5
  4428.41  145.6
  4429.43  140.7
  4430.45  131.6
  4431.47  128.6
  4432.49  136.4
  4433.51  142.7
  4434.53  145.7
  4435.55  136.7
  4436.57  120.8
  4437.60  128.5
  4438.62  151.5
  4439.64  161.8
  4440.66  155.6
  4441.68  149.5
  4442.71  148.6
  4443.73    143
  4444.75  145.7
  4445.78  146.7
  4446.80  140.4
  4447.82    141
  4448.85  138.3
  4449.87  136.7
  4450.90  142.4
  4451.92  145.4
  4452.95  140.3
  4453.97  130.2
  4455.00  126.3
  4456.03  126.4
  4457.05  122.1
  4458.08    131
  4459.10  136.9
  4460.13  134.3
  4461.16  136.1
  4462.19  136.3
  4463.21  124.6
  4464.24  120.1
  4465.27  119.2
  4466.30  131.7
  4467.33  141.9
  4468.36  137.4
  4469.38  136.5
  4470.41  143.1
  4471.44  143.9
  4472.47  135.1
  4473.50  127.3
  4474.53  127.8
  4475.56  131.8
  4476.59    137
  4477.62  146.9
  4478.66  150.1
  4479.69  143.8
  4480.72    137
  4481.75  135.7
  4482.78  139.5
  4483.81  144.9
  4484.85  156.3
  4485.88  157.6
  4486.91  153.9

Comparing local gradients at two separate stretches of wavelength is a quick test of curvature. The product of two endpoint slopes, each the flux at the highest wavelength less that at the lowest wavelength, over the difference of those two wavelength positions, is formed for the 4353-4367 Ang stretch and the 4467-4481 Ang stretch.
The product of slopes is -0.5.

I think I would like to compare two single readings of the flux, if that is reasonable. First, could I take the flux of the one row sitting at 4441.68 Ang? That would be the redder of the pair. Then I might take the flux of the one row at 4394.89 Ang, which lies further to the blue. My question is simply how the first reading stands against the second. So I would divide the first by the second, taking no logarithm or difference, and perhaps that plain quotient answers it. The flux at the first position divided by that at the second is 1.10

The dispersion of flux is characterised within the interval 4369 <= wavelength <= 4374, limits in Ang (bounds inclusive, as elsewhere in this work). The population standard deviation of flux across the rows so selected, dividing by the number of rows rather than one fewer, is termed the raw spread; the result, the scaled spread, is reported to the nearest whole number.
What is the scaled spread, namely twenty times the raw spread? 220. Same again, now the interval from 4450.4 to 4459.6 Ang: 153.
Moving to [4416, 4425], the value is 221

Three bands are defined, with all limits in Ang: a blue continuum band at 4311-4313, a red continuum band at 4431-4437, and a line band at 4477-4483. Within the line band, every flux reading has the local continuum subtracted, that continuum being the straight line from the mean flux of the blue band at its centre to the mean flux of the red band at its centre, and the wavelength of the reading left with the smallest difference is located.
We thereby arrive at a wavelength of 4481.75 Ang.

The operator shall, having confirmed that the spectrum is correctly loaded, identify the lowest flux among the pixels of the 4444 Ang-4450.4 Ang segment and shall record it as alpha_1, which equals 136.7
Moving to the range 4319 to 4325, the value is 106.8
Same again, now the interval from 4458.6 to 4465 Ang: 120.1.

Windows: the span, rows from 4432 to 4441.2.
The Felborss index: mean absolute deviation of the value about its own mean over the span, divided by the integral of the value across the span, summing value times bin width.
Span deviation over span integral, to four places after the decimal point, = 0.0079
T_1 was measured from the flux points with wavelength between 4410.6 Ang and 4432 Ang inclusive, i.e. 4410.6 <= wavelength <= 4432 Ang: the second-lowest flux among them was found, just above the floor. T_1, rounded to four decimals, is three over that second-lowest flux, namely 0.0233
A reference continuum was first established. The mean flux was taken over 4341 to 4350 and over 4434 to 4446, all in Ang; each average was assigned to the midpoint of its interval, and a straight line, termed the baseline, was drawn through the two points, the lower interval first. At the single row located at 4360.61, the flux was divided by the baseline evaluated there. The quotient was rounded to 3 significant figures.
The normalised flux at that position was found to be 1.22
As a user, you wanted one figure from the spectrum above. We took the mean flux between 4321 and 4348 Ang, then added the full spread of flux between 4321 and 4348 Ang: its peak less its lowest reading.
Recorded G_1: 168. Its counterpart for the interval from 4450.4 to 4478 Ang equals 161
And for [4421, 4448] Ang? 181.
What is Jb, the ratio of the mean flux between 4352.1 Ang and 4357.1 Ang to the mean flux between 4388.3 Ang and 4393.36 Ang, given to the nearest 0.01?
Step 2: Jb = 1.01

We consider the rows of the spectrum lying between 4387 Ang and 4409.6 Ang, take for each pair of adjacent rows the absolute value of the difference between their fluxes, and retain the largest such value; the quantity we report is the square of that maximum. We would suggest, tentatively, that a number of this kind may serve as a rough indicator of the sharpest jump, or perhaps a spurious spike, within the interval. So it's 199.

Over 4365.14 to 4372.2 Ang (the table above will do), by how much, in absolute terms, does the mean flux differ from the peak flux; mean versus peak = 20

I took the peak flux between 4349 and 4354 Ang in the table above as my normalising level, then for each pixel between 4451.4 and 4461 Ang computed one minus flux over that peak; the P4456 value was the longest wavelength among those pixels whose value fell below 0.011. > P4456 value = 4459.10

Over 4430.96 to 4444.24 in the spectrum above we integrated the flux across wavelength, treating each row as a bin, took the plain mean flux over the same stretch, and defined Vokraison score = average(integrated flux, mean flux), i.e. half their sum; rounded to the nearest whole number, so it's 1016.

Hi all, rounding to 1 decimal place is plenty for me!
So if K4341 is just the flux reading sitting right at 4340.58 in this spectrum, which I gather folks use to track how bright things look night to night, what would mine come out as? 105.3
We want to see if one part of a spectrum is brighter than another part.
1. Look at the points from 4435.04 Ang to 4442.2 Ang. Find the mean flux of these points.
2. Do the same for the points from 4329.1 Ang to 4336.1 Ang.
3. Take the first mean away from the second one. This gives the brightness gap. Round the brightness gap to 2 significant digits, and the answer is -22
